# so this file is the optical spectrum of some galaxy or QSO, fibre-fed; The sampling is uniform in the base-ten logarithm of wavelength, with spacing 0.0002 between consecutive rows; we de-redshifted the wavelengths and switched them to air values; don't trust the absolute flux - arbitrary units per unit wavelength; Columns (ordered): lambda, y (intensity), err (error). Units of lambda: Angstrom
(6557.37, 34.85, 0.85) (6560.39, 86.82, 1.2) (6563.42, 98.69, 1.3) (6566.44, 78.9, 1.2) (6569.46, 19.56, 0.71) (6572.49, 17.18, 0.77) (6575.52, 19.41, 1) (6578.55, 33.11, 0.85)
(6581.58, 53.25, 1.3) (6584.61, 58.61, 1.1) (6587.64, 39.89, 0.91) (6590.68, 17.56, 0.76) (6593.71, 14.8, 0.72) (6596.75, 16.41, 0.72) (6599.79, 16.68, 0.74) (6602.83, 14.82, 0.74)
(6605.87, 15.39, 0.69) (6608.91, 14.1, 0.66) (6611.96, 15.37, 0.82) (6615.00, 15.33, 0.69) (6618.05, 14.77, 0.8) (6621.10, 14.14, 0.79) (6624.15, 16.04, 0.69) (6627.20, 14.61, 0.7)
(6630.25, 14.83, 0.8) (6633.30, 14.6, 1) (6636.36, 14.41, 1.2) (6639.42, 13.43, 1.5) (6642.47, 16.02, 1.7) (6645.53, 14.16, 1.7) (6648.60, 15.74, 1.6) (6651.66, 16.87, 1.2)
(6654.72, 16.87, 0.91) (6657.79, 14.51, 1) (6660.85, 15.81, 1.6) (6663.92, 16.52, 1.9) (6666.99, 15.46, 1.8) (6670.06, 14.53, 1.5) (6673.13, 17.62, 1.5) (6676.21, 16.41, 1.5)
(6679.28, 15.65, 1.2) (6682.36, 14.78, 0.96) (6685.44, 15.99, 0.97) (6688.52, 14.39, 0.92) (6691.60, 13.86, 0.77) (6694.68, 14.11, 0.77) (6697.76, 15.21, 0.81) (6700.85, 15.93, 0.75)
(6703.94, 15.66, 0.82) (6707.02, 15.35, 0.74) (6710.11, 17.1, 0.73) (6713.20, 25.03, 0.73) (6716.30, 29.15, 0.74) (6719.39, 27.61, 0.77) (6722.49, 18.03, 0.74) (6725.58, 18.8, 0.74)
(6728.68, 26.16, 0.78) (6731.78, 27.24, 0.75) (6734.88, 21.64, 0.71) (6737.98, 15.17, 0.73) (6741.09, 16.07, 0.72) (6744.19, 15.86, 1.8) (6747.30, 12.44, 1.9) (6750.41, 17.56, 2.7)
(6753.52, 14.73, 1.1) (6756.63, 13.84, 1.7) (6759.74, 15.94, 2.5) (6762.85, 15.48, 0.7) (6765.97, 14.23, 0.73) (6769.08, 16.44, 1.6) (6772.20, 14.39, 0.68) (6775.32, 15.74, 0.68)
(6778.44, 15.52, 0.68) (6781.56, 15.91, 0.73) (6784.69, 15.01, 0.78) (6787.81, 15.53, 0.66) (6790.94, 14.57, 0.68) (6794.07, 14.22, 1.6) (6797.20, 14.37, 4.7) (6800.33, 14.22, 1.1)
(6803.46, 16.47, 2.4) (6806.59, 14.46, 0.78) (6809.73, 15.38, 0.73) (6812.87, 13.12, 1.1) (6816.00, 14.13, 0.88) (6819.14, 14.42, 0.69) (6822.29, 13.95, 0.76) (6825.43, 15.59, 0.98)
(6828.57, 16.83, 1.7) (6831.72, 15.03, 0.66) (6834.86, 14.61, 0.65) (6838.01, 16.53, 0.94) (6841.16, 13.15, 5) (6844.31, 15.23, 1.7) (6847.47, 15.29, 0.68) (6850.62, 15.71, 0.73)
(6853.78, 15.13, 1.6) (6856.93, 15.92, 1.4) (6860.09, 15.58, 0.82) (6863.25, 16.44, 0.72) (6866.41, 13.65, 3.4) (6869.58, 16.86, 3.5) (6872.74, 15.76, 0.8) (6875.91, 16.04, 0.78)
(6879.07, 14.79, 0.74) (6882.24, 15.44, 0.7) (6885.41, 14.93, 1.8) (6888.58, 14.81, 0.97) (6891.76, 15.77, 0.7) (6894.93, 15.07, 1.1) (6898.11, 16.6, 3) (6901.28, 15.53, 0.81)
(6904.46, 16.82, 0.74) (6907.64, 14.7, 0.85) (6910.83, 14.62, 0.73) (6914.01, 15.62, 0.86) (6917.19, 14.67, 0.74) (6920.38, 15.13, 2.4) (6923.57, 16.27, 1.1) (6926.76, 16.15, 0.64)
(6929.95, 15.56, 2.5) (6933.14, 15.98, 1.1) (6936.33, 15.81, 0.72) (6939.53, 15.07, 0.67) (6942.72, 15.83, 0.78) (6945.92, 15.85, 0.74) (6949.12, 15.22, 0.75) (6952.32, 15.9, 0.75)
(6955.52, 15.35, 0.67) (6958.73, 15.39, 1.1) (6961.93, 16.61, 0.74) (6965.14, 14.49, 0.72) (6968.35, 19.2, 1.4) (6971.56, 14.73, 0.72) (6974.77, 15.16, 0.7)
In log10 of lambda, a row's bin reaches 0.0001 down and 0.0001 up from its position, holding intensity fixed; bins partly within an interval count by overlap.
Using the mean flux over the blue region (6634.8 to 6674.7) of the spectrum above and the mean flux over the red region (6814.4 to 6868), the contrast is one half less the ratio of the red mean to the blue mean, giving -0.474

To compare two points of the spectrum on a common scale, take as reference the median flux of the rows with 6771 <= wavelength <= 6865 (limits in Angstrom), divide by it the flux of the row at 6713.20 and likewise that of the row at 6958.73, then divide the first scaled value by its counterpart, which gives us 1.63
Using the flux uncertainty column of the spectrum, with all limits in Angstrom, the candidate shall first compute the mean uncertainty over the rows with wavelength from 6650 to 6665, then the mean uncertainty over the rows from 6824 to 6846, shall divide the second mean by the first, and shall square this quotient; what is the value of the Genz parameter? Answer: 1.6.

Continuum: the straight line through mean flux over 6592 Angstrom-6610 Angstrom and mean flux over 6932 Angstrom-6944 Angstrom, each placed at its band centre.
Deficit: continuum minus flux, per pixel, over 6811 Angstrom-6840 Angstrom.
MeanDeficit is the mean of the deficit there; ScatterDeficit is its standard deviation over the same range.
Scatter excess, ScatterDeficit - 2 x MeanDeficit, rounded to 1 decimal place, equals -0.2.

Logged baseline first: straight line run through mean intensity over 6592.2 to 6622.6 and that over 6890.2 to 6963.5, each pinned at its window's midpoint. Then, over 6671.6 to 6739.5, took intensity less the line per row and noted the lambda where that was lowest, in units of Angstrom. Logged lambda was 6691.60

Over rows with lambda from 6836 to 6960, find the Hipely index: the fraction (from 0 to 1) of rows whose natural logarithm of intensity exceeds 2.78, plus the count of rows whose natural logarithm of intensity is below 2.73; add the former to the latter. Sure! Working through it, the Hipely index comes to 15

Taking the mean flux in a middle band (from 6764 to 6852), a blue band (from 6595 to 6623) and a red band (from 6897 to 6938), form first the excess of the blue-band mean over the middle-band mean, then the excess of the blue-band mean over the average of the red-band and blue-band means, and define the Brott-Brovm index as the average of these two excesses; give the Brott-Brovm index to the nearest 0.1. 0.0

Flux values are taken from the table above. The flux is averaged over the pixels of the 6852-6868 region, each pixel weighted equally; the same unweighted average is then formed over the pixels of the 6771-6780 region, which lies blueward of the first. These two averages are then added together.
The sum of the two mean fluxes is 30.6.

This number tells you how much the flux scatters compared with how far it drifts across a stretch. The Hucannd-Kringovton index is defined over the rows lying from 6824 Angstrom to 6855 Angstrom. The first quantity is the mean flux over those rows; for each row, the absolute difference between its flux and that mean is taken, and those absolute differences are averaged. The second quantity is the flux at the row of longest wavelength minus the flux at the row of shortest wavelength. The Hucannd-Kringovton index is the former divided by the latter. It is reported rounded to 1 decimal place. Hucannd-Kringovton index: -1.5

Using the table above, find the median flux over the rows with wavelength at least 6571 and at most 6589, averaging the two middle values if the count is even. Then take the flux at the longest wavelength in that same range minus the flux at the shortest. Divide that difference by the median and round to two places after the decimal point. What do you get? 0.62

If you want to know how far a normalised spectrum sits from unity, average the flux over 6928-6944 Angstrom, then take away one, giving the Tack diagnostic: 14.7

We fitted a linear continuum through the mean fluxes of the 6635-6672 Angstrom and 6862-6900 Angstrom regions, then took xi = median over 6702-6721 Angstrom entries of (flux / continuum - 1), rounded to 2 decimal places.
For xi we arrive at 0.37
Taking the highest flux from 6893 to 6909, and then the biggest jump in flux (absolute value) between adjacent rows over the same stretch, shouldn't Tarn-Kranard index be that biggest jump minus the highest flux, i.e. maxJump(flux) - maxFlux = -14.7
